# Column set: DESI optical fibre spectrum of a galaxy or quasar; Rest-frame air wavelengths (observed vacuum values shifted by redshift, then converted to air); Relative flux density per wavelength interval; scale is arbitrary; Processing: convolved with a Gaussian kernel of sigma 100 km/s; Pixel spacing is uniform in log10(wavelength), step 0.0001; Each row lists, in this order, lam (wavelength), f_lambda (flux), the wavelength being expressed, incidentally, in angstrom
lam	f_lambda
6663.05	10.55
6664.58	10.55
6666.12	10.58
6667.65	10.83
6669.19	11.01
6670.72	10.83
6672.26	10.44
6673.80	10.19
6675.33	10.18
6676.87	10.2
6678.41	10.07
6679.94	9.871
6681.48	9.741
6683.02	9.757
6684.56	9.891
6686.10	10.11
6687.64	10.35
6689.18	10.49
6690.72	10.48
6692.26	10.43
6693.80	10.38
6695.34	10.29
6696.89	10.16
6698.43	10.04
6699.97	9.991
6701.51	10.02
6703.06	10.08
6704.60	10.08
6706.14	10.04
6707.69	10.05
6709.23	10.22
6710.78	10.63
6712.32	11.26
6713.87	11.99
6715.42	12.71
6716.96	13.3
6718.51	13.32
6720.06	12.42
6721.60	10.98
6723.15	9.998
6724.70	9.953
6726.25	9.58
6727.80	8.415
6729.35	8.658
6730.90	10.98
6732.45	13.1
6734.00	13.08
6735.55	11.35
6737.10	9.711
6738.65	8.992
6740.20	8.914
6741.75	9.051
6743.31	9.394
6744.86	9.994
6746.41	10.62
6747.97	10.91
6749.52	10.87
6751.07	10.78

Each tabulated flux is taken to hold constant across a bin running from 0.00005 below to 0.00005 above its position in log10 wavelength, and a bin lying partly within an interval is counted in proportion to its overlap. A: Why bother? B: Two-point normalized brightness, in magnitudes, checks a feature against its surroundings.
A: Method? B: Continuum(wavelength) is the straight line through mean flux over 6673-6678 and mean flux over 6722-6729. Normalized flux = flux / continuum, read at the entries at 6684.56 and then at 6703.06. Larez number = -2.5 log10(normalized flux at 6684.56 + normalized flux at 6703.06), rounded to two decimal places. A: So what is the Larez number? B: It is -0.76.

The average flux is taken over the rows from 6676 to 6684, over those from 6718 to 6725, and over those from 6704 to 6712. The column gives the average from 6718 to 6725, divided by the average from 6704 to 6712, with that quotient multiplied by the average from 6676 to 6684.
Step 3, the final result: 11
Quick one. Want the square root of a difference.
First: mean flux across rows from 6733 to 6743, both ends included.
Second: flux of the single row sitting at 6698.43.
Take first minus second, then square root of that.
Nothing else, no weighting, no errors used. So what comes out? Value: 0.4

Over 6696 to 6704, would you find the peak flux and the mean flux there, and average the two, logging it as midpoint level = 10.1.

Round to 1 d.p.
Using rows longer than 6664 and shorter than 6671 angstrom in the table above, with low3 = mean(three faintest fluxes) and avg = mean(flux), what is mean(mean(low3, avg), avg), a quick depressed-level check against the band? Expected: 10.7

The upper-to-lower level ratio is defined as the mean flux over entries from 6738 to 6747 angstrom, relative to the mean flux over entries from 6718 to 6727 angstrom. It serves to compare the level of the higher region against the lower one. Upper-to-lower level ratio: 0.86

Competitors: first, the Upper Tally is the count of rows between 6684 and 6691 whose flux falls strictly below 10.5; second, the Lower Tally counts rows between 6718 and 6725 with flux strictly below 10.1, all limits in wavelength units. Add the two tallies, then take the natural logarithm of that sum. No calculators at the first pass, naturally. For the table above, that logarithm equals 1.95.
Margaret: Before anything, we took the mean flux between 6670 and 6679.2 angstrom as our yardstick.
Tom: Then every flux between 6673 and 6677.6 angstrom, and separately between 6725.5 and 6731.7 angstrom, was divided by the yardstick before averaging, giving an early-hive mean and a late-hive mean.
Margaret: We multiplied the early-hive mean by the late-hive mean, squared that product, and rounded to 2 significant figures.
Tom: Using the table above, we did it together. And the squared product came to 0.81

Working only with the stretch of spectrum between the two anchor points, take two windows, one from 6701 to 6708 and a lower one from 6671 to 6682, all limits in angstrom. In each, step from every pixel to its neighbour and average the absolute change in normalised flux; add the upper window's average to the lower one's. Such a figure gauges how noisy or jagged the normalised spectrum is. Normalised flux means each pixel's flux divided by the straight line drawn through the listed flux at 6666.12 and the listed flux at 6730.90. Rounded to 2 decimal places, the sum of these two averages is 0.01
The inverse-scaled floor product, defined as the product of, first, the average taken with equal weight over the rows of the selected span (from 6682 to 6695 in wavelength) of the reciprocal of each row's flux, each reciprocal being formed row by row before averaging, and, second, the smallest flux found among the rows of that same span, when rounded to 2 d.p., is 0.95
